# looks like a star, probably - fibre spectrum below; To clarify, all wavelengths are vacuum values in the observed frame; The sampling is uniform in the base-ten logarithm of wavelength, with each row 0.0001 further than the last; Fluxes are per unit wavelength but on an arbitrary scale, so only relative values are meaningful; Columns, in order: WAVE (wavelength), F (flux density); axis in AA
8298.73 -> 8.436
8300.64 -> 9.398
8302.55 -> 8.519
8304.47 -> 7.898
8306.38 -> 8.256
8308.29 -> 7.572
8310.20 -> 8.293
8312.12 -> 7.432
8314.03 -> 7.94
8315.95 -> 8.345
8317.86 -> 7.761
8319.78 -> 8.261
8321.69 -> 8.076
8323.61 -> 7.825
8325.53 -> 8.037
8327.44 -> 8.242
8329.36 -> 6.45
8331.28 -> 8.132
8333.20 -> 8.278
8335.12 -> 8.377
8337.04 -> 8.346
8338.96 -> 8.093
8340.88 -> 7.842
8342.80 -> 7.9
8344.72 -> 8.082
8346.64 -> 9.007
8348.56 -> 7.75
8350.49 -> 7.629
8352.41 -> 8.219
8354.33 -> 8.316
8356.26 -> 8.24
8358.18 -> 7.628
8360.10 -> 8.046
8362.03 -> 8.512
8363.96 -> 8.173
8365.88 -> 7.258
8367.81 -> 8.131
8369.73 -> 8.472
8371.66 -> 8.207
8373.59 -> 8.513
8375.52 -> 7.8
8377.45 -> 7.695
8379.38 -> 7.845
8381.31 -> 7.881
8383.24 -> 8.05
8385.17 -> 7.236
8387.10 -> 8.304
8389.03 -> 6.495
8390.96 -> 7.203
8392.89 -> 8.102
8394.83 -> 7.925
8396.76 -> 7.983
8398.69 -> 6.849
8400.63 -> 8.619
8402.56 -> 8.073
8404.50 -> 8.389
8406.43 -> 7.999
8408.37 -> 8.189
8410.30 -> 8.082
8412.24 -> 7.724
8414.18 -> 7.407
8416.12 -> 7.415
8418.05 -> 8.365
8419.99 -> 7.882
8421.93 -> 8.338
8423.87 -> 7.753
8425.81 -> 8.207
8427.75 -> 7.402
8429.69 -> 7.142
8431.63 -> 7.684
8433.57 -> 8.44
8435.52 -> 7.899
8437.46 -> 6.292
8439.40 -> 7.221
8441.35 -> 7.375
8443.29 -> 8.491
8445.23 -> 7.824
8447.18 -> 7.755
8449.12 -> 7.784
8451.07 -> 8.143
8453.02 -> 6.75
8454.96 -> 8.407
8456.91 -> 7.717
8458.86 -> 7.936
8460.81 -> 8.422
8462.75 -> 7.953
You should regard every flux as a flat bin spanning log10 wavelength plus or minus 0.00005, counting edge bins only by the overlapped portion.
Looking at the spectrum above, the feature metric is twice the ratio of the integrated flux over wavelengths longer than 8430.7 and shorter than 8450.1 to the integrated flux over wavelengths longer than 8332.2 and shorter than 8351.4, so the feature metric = 1.91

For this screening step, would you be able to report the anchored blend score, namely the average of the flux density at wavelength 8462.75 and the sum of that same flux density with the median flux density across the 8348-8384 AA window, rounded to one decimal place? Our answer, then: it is 12.0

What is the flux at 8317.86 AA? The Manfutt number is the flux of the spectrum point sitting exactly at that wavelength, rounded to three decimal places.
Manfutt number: 7.761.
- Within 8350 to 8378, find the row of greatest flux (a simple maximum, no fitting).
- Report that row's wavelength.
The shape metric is 8373.59 AA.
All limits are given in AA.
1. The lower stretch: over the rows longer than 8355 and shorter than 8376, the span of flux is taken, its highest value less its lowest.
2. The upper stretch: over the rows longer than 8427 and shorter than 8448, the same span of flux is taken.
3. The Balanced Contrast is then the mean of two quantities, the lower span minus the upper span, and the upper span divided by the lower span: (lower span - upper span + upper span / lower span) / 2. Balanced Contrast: 0.40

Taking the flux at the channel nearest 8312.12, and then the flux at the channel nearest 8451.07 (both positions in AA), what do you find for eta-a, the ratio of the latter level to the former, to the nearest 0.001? 1.096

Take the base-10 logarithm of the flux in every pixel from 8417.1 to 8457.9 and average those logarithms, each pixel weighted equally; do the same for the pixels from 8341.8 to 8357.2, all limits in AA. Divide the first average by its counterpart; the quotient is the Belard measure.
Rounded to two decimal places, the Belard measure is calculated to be 0.98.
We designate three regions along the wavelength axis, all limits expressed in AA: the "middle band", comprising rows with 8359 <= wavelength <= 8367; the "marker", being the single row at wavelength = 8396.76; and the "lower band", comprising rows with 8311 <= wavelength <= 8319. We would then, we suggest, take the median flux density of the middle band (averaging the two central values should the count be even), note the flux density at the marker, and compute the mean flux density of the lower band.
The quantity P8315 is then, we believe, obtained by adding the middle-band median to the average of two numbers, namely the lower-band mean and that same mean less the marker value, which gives 12.0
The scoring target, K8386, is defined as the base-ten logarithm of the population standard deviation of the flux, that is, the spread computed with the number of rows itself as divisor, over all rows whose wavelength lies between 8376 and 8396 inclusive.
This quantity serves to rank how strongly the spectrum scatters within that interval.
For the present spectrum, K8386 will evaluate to -0.288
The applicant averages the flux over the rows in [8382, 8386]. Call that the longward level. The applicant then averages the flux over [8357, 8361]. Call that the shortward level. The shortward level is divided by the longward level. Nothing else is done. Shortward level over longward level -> 1.03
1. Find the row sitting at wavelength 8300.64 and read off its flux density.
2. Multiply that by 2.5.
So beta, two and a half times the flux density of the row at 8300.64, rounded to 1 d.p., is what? 23.5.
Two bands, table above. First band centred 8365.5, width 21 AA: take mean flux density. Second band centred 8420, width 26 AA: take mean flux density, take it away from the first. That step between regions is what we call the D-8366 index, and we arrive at 0.27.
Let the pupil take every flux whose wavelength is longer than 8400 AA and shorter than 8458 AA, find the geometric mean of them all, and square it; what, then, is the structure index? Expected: 60.9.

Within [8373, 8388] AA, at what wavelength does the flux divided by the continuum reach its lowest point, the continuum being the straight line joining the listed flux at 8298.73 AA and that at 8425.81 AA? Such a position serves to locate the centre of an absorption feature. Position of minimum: 8385.17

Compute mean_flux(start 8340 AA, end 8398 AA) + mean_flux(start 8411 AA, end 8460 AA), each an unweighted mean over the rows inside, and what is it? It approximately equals 15.7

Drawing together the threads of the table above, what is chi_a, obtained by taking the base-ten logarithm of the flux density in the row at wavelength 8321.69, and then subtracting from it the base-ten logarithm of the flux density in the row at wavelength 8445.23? 0.014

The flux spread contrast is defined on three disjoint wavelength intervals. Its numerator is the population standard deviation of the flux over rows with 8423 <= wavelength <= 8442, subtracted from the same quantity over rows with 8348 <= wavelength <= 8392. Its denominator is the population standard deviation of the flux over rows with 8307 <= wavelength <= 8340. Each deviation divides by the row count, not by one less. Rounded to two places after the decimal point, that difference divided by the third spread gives -0.19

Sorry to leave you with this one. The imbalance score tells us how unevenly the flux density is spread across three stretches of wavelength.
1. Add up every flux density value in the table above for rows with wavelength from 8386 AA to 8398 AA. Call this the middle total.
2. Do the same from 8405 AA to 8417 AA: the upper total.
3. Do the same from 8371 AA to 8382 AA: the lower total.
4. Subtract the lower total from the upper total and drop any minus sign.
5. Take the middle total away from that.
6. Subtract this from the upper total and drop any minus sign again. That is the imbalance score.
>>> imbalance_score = 91.7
